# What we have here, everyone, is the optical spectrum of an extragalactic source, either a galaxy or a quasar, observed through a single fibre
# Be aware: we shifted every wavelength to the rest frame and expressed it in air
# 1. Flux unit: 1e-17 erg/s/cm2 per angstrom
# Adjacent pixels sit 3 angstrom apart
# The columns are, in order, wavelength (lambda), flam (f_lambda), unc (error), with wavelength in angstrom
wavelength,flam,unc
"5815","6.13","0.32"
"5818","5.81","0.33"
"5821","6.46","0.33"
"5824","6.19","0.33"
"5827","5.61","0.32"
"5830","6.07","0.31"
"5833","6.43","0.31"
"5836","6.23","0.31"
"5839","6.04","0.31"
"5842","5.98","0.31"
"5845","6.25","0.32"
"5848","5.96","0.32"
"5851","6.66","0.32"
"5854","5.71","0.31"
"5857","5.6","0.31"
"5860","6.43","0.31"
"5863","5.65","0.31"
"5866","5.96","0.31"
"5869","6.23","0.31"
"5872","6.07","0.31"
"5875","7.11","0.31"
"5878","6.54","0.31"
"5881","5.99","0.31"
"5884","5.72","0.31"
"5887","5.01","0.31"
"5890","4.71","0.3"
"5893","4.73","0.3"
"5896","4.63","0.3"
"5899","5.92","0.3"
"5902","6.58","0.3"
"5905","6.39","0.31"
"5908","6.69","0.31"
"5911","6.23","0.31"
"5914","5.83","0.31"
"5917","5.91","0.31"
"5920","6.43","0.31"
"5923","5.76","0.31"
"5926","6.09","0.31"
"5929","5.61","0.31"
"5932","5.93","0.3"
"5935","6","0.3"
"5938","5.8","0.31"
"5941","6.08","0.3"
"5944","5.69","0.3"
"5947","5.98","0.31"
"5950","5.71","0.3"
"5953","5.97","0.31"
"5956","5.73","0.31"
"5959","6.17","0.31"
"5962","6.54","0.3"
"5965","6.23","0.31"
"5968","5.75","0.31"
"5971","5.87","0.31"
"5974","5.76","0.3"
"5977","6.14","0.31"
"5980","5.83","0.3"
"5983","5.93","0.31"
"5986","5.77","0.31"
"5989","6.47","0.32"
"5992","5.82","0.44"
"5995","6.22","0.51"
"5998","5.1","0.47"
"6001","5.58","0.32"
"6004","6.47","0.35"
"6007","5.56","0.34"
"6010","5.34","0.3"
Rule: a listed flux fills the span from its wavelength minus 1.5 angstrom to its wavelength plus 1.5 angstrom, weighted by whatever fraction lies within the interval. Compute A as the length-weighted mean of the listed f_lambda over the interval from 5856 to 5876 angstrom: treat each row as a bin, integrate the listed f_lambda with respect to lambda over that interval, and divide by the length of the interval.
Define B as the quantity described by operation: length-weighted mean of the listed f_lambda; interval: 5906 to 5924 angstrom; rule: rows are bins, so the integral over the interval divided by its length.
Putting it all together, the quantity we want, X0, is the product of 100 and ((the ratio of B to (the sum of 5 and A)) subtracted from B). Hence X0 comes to 561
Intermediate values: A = 6.1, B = 6.16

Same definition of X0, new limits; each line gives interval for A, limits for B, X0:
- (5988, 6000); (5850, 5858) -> 542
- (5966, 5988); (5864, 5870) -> 549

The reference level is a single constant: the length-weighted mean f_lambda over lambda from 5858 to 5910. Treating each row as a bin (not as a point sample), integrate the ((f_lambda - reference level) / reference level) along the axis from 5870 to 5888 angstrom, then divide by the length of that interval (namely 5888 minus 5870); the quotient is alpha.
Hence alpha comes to 0.034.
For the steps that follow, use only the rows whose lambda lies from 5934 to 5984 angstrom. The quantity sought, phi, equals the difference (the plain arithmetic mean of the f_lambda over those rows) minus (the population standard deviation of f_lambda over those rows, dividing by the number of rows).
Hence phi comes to 5.73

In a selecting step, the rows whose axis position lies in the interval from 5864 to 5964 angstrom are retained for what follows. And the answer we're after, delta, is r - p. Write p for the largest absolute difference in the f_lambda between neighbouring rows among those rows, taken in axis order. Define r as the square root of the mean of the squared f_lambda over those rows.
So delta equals 4.67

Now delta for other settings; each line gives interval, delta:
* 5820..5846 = 5.56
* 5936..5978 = 5.48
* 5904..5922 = 5.73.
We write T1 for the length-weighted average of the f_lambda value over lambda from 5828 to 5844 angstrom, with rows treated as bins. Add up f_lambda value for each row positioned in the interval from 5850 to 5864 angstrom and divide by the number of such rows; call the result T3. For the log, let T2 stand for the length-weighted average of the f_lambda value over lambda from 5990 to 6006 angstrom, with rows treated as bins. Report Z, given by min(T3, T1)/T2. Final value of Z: 1.03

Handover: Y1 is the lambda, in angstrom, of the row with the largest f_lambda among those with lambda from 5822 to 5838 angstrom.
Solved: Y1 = 5833 angstrom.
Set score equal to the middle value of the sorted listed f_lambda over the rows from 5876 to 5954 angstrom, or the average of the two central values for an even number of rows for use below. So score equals 5.925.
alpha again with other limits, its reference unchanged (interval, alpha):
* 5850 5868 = 0.015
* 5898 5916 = 0.063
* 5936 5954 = -0.005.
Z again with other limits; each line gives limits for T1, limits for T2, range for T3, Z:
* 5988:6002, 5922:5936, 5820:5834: 0.99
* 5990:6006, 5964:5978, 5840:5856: 0.99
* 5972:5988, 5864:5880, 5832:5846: 0.93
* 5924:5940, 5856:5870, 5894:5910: 0.98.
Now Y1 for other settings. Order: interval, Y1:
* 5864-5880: 5875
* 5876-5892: 5878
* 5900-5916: 5908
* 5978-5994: 5989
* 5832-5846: 5833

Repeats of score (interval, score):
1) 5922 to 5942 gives 5.930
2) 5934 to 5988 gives 5.900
